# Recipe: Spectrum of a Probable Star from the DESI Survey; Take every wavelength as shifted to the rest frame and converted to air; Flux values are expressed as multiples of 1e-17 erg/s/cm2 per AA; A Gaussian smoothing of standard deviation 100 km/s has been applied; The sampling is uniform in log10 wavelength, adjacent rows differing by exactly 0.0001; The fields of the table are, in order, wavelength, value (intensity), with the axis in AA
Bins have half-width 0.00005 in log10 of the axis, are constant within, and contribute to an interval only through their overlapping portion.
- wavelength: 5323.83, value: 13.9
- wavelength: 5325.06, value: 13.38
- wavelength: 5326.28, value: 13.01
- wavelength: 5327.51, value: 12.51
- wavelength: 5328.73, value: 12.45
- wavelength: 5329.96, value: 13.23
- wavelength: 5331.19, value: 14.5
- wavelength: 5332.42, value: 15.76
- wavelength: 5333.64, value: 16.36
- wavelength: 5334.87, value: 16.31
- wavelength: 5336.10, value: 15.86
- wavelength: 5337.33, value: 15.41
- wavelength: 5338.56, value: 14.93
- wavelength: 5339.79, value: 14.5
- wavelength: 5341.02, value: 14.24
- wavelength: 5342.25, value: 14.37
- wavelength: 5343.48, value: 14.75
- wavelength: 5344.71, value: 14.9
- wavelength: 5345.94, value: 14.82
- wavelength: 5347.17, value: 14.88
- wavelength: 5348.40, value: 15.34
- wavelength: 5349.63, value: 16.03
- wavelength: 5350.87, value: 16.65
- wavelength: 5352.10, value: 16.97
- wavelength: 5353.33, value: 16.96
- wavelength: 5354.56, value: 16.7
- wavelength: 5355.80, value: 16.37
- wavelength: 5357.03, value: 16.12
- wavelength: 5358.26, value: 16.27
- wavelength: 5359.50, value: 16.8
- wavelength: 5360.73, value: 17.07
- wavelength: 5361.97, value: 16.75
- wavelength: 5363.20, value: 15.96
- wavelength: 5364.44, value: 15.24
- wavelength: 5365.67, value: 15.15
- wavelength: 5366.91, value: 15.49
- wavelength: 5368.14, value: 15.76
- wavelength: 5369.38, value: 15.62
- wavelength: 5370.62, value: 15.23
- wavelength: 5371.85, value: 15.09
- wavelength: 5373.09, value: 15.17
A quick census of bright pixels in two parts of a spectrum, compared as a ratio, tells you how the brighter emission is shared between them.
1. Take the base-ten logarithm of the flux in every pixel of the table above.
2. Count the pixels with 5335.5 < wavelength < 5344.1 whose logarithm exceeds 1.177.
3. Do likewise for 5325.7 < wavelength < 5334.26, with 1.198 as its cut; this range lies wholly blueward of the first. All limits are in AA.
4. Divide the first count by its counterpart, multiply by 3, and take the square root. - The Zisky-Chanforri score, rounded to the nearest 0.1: 2.4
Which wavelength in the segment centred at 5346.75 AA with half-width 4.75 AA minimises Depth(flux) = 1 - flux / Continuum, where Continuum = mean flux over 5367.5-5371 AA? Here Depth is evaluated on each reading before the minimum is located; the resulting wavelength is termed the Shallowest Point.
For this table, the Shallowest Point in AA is 5350.87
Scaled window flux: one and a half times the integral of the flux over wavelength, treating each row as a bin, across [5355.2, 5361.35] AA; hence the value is 153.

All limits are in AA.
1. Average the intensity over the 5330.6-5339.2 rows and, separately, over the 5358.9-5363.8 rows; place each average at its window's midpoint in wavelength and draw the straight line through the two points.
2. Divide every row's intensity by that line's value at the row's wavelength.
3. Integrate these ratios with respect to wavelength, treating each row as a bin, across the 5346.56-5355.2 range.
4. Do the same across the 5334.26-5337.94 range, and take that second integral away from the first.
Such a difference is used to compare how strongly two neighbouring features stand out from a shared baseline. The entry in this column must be 4.9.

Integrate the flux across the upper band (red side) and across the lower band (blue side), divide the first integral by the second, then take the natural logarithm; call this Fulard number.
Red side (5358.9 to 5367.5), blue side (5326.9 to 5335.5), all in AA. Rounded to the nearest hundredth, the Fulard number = 0.11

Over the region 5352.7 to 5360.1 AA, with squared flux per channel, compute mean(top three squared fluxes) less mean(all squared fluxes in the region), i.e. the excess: 9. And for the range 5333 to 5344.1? 30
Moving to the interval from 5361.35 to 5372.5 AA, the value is 18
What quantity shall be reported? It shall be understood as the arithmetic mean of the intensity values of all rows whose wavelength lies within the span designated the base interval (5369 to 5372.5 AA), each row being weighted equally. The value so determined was 15.3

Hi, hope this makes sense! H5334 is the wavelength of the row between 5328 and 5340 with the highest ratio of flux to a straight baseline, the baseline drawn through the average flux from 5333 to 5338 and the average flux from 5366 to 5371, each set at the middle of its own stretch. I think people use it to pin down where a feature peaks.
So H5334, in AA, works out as 5333.64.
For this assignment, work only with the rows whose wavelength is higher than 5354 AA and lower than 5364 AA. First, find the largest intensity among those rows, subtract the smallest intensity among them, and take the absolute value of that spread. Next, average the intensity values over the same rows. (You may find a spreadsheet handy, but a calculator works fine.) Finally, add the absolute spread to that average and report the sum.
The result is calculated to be 17.6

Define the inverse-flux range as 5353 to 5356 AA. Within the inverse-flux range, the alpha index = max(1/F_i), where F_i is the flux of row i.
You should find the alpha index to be 0.061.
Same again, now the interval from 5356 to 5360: 0.062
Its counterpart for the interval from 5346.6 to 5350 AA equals 0.067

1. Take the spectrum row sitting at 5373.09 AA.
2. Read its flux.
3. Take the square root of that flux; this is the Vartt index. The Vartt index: 3.89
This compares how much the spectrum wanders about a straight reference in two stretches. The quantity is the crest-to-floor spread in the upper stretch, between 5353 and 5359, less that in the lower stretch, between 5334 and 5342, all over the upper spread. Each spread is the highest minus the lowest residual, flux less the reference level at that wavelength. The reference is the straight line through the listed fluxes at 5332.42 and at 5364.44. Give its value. -1.5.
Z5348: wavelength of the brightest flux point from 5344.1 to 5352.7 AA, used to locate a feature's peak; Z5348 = 5352.10 AA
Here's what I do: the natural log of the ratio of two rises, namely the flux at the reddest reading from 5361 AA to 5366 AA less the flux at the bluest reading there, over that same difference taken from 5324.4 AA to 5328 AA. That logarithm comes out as 0.61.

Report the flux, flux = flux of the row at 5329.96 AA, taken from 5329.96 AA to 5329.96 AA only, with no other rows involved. 13.23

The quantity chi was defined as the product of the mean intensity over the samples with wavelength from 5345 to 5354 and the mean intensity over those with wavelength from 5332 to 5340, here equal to 249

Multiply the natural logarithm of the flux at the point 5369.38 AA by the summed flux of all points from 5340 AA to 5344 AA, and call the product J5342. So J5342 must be 119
